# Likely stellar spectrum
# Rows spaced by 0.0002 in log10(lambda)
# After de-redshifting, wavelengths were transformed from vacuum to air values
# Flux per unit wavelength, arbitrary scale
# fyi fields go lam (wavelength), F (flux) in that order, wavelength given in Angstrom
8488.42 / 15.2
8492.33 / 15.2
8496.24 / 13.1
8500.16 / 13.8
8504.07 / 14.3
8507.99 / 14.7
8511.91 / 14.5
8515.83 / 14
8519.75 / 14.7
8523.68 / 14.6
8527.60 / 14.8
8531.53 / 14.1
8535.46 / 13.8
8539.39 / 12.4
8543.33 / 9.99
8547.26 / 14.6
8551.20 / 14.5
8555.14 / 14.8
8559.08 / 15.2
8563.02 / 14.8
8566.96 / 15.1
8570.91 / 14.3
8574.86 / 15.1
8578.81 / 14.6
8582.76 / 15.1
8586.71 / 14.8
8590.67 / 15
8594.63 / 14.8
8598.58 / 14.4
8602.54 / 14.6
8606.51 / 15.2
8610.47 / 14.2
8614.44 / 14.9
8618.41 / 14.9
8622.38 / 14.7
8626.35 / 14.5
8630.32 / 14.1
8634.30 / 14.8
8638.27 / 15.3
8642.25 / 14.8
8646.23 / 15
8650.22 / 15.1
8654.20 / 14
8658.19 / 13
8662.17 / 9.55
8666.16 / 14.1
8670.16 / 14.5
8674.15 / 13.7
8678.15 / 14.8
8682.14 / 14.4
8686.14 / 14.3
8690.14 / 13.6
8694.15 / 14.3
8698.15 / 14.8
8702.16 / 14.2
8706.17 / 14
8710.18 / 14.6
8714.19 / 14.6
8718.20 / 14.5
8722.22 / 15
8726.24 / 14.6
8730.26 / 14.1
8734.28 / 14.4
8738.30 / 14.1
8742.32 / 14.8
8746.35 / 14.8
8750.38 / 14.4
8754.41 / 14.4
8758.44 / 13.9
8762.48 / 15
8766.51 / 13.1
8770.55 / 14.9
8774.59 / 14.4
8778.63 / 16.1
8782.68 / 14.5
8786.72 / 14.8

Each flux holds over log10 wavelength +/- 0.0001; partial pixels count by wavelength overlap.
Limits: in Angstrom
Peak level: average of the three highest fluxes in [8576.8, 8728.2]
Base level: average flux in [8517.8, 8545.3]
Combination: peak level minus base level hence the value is 1.72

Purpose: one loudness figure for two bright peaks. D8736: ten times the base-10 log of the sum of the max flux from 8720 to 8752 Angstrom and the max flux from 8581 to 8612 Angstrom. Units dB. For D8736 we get 14.8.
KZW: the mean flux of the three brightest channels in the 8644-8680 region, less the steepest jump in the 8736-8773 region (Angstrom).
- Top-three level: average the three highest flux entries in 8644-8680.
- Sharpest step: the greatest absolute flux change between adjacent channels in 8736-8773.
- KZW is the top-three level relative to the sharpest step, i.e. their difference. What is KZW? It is 13.1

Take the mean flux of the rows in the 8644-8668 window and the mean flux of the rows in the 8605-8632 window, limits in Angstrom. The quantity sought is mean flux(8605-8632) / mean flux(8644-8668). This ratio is 1.09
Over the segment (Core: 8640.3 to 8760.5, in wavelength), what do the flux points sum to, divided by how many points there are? 14.2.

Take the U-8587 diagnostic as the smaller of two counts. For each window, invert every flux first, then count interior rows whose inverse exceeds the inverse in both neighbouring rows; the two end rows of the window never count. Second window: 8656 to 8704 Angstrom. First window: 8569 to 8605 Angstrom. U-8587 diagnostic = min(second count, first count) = 3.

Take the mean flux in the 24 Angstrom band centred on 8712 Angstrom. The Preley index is 14.5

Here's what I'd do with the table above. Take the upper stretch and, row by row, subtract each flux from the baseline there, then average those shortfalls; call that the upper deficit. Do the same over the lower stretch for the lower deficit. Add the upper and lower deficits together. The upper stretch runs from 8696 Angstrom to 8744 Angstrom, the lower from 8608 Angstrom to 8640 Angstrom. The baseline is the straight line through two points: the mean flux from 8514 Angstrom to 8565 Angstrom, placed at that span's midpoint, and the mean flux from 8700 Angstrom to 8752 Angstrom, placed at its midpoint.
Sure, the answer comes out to -0.47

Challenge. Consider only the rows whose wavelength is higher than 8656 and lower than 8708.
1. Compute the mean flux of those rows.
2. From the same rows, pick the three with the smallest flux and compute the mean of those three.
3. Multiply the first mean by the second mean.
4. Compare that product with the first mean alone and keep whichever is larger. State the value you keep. 166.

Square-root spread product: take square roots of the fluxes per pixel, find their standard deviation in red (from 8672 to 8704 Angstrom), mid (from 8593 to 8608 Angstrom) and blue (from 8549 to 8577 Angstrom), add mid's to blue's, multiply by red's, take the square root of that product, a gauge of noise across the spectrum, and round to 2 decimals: 0.07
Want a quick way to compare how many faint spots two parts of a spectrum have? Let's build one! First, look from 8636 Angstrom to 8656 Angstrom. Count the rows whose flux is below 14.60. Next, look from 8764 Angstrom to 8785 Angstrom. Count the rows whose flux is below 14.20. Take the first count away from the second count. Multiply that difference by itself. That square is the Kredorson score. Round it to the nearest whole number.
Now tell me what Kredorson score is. 0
